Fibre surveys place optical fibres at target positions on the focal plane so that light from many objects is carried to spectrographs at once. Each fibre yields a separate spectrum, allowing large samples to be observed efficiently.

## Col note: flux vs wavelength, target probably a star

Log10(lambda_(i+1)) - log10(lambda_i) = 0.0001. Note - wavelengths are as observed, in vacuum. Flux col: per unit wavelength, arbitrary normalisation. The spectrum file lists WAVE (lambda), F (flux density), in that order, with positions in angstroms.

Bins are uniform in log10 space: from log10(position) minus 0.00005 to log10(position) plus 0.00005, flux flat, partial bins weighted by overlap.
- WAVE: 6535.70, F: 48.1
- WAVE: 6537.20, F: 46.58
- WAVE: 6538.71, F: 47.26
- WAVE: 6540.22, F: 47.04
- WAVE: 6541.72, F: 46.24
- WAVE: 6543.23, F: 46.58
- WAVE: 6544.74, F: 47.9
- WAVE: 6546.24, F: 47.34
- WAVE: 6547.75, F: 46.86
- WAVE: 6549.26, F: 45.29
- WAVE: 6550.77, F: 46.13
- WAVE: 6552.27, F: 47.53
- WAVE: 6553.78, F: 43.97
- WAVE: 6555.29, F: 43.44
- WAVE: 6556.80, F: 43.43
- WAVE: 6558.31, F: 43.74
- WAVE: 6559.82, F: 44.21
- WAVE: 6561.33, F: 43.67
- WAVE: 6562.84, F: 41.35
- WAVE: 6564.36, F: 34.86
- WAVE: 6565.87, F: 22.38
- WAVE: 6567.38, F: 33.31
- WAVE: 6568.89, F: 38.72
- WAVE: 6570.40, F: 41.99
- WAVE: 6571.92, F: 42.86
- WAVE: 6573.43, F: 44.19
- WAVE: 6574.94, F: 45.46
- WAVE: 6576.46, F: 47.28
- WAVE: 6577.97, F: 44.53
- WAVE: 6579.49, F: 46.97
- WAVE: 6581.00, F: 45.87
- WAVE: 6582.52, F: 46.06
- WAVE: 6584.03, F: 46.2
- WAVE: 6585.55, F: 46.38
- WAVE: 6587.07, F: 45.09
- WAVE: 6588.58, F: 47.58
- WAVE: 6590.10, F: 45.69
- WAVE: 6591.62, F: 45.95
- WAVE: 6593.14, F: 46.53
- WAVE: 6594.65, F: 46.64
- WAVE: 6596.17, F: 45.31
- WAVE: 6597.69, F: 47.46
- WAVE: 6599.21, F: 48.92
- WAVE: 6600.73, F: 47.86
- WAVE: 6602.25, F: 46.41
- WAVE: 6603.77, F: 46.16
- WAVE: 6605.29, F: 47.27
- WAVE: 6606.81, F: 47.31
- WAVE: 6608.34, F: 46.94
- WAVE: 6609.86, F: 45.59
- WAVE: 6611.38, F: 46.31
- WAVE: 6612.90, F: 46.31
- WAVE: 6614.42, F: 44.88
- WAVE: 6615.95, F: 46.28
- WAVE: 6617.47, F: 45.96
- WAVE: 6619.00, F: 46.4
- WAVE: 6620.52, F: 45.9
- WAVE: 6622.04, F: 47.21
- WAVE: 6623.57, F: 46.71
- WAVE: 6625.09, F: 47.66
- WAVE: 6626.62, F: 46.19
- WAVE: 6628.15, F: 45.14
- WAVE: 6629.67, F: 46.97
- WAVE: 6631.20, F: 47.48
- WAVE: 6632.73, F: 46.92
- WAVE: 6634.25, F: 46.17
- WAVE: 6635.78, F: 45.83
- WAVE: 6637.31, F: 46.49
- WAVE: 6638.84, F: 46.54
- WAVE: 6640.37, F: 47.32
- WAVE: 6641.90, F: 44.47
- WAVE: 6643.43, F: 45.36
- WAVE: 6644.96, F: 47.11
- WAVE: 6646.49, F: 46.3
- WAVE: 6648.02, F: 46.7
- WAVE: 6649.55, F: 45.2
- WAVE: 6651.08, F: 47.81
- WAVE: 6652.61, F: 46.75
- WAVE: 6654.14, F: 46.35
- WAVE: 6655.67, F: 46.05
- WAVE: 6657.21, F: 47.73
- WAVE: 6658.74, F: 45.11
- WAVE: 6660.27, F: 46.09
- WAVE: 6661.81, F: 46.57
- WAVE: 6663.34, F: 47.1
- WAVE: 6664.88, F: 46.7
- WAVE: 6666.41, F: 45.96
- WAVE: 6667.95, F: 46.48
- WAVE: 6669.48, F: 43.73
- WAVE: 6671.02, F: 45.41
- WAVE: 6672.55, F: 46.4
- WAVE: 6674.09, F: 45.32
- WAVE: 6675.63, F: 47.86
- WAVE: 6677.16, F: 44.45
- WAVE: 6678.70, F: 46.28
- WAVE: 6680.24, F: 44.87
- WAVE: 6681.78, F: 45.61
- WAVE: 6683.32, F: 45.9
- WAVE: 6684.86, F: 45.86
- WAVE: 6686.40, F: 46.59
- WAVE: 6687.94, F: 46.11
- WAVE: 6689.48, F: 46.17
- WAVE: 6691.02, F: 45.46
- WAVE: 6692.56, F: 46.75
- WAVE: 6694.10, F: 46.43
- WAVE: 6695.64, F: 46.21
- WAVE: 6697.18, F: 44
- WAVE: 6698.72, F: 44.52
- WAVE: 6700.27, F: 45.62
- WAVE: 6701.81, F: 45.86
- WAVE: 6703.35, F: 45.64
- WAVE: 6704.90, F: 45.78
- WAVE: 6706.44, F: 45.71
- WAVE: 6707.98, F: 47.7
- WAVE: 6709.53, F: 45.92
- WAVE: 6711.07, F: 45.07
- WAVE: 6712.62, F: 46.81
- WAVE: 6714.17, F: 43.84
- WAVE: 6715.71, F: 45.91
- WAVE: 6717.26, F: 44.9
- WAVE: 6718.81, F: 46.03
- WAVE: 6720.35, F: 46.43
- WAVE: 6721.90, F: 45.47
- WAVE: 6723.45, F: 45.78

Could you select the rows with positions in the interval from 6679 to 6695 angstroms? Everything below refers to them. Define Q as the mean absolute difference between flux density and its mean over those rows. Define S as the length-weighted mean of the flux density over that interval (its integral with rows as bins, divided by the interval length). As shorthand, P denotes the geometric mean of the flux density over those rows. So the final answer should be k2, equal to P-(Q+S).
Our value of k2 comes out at -0.4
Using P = 46.0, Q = 0.4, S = 46.0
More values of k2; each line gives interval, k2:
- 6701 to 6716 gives -0.6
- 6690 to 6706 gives -0.6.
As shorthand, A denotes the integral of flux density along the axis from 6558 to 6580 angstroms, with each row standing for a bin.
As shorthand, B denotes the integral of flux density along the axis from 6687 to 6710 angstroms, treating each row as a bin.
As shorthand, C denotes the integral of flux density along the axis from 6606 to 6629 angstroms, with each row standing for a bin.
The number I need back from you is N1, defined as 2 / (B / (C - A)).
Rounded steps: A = 900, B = 1055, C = 1065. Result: 0.3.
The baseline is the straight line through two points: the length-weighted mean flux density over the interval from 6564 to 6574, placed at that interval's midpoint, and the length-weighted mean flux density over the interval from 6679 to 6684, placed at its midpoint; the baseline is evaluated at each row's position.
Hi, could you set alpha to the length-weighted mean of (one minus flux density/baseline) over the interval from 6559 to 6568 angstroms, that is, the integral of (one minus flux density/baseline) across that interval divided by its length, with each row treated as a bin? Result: -0.01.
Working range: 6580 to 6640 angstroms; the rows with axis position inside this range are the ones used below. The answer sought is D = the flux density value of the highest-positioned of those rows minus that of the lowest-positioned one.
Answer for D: 0.7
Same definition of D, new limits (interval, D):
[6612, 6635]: -0.1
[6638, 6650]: -1.3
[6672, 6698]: -2.4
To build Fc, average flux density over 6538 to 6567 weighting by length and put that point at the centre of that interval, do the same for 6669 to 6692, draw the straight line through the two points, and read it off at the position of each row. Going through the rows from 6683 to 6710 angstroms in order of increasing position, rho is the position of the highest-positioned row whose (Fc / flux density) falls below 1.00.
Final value 6707.98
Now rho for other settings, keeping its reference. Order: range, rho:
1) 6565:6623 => 6622.04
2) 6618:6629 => 6628.15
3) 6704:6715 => 6712.62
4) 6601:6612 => 6611.38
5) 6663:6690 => 6689.48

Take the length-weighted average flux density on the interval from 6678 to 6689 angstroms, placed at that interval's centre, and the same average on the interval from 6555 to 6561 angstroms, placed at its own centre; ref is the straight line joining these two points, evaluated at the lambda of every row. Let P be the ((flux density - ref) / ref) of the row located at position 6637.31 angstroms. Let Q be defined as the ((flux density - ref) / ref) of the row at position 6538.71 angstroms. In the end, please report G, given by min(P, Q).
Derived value 0.03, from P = 0.031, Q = 0.09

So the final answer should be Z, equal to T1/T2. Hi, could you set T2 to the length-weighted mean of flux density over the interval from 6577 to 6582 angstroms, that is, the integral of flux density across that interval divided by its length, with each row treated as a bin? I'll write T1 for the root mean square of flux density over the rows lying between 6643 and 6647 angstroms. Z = 1.01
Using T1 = 46.3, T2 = 45.9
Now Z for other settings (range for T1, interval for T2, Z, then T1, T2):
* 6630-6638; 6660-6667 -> 1.00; 46.6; 46.5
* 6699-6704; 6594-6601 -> 0.97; 45.7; 47.2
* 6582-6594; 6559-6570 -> 1.24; 46.2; 37.1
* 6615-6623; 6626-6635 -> 1.00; 46.4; 46.5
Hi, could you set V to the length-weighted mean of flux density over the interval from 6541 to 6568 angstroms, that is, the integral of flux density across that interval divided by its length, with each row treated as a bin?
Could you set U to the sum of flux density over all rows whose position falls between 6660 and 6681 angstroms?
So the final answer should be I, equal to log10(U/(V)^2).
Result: -0.45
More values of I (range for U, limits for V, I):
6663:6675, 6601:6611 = -0.77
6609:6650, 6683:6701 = -0.22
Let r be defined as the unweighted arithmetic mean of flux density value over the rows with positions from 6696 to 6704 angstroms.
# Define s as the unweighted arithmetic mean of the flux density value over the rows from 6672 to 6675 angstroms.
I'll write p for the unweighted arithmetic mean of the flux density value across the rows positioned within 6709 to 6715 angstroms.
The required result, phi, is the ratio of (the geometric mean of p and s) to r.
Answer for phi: 1.01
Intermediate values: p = 45.4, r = 45.1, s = 45.9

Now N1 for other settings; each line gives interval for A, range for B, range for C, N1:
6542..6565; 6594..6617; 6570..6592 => 0.0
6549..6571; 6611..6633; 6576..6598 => 0.2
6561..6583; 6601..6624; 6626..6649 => 0.3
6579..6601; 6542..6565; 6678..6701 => 0.1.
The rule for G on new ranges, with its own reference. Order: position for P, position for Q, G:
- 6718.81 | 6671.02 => -0.01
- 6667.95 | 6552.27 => 0.02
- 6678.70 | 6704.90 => -0.01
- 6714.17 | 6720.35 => -0.05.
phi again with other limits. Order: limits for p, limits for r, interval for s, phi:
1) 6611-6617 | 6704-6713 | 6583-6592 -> 1.00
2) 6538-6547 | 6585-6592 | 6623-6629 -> 1.01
